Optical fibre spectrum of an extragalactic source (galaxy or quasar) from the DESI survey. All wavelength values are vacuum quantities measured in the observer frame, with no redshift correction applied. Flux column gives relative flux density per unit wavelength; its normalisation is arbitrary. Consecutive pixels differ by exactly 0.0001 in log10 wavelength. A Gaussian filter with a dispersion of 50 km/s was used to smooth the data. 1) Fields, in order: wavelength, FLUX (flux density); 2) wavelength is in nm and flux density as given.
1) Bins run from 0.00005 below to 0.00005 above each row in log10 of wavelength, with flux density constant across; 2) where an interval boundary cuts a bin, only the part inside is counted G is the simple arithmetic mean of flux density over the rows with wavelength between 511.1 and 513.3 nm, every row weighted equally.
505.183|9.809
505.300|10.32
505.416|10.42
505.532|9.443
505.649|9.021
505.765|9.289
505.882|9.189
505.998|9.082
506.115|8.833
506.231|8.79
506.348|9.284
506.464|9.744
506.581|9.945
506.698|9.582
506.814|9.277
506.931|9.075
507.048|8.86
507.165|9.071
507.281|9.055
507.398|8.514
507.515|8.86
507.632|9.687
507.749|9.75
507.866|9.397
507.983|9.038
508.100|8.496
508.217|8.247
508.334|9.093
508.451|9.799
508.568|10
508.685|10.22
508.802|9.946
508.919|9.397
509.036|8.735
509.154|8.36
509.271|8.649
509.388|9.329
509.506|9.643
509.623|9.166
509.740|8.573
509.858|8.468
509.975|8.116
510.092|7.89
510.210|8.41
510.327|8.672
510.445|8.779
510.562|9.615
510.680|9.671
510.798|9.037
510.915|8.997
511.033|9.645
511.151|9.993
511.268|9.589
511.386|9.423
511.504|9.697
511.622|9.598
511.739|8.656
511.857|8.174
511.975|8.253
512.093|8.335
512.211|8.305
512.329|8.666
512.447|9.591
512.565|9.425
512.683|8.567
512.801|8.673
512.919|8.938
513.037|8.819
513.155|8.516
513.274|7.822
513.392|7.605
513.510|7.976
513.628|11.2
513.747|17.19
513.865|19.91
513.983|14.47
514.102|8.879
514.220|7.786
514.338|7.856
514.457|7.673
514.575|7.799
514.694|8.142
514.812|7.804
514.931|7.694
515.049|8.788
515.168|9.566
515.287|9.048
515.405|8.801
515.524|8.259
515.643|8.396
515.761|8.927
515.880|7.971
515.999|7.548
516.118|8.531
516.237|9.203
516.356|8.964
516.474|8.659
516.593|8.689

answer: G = 8.90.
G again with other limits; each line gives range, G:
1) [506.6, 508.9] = 9.26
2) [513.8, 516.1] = 9.23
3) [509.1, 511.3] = 8.98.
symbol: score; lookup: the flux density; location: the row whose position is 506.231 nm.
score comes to 8.79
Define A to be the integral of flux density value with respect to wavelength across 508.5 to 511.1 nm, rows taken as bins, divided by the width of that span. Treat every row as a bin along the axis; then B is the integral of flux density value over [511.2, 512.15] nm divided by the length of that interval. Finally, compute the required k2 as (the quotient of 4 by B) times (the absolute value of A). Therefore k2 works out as 4.04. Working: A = 9.06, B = 9.0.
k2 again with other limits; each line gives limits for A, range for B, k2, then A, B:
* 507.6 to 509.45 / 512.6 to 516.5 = 3.99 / 9.25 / 9.3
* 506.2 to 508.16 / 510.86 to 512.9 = 4.08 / 9.20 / 9.0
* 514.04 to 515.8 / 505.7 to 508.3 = 3.66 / 8.36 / 9.1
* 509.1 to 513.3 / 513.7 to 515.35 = 3.51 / 8.90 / 10.1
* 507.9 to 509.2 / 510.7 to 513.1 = 4.09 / 9.22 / 9.0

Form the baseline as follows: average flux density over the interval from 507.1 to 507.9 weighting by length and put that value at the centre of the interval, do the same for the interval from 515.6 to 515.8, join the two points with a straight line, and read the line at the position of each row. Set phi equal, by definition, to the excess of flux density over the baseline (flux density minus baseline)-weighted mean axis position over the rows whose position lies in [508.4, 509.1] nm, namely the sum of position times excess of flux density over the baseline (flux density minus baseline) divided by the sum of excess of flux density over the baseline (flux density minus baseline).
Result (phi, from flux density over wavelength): 508.62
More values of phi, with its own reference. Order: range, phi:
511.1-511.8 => 511.34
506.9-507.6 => 507.29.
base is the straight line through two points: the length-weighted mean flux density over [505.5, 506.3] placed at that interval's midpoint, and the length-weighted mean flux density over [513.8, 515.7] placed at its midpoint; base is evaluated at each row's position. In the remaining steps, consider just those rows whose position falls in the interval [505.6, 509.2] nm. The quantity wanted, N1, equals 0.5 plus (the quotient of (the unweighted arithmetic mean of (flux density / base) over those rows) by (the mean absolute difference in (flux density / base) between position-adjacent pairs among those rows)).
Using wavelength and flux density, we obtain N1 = 27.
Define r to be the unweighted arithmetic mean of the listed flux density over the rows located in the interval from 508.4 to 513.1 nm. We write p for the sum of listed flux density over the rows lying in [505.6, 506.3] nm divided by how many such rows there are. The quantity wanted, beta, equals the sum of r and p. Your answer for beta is 18.1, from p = 9.0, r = 9.05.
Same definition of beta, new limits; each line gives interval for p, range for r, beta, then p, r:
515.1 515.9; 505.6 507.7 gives 17.9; 8.7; 9.18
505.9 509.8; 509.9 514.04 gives 18.8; 9.2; 9.61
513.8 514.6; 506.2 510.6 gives 19.7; 10.6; 9.09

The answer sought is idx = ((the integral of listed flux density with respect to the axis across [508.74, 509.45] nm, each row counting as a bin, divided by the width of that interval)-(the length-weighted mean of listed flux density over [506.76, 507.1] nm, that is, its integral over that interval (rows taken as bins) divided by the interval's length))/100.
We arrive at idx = 0.0001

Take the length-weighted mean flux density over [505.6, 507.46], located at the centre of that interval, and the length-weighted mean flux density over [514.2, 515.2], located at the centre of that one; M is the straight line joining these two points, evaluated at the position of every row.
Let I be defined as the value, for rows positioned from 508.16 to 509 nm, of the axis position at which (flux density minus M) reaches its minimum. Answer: 508.217 nm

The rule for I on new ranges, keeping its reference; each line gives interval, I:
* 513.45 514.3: 514.220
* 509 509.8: 509.154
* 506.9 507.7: 507.398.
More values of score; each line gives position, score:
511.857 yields 8.174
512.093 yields 8.335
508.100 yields 8.496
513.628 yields 11.2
